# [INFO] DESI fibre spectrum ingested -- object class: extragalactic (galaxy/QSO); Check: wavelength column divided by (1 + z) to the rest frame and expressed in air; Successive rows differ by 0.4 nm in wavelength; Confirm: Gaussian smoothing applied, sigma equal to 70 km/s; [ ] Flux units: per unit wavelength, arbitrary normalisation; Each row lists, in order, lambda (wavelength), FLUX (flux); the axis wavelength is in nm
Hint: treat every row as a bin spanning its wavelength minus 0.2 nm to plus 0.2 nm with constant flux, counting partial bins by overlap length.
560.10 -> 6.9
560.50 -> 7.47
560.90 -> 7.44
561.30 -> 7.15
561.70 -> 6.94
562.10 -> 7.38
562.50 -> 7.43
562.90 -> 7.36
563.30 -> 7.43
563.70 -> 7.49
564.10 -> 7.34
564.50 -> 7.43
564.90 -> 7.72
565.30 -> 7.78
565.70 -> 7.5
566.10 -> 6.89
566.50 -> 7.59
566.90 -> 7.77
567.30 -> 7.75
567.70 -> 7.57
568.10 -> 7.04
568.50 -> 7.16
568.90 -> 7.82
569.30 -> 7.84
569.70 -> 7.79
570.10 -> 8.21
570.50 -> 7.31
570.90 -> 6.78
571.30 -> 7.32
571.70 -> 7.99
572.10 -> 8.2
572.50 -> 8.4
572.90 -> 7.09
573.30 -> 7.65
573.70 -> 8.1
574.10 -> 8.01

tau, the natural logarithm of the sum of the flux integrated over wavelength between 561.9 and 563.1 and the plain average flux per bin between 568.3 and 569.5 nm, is 2.80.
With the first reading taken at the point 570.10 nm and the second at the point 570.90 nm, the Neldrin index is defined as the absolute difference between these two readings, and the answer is 1.43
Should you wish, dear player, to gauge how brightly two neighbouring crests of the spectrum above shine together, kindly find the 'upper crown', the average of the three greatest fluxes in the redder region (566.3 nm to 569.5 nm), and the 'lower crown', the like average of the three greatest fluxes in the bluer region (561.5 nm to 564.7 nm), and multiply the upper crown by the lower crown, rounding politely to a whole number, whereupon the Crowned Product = 58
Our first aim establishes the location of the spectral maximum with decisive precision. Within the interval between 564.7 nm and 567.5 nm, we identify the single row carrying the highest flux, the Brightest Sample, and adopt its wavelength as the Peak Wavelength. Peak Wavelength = 565.30 nm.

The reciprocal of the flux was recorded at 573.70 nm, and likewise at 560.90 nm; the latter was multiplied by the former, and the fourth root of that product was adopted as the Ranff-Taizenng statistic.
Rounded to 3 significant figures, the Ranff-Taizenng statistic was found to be 0.359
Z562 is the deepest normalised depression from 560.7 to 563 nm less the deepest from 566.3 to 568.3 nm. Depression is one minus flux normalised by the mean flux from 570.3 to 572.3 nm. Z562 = 0.013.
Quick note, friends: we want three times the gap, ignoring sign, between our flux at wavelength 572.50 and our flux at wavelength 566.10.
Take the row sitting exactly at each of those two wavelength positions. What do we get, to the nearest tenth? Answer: 4.5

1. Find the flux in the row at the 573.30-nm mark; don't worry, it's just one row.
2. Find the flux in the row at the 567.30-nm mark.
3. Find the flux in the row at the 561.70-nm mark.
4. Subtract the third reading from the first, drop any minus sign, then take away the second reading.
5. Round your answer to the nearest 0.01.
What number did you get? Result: -7.04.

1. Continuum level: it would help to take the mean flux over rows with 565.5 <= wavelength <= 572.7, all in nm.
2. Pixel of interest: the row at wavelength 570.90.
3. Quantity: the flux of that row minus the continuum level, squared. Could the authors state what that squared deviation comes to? 0.68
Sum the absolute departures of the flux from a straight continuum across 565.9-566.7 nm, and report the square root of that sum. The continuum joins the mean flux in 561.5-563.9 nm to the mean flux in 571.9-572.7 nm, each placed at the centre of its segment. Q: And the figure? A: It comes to 0.96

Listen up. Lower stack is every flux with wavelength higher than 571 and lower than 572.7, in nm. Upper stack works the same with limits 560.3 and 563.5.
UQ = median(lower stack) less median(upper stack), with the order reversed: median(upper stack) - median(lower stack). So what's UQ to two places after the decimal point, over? -0.69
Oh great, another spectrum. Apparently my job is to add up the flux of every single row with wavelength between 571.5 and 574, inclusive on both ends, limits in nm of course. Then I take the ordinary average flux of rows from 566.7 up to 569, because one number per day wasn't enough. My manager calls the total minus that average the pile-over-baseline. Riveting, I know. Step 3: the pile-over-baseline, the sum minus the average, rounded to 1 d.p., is 39.9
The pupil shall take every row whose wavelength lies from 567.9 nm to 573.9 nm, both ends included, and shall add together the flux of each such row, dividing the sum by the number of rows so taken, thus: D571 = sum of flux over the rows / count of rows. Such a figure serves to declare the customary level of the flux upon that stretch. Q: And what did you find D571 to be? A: 7.65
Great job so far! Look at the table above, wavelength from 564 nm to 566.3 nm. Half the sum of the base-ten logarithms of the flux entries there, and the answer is 2.6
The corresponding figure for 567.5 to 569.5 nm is 2.2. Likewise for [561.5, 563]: 1.7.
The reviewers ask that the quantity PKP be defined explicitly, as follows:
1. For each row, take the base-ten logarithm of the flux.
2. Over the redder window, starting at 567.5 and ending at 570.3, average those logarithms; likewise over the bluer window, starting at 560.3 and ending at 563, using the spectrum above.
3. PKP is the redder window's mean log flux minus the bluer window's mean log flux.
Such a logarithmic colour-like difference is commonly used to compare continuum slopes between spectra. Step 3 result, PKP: 0.018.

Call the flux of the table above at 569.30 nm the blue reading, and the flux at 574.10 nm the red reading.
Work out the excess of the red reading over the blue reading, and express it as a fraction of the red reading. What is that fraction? 0.021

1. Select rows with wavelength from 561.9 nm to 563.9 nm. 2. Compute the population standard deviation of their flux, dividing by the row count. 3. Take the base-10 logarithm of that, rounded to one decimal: -1.3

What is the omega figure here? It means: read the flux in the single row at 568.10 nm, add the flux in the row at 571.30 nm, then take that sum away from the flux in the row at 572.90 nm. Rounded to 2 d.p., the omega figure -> -7.27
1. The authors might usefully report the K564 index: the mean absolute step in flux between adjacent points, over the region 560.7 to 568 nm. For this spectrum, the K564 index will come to 0.22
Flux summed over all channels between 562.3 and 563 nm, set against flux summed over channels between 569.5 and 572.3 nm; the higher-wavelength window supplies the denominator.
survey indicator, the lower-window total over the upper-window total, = 0.28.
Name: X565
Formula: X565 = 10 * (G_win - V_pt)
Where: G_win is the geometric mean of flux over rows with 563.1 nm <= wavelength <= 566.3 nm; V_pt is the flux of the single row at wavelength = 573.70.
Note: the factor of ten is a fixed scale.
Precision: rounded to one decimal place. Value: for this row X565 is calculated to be -6.6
